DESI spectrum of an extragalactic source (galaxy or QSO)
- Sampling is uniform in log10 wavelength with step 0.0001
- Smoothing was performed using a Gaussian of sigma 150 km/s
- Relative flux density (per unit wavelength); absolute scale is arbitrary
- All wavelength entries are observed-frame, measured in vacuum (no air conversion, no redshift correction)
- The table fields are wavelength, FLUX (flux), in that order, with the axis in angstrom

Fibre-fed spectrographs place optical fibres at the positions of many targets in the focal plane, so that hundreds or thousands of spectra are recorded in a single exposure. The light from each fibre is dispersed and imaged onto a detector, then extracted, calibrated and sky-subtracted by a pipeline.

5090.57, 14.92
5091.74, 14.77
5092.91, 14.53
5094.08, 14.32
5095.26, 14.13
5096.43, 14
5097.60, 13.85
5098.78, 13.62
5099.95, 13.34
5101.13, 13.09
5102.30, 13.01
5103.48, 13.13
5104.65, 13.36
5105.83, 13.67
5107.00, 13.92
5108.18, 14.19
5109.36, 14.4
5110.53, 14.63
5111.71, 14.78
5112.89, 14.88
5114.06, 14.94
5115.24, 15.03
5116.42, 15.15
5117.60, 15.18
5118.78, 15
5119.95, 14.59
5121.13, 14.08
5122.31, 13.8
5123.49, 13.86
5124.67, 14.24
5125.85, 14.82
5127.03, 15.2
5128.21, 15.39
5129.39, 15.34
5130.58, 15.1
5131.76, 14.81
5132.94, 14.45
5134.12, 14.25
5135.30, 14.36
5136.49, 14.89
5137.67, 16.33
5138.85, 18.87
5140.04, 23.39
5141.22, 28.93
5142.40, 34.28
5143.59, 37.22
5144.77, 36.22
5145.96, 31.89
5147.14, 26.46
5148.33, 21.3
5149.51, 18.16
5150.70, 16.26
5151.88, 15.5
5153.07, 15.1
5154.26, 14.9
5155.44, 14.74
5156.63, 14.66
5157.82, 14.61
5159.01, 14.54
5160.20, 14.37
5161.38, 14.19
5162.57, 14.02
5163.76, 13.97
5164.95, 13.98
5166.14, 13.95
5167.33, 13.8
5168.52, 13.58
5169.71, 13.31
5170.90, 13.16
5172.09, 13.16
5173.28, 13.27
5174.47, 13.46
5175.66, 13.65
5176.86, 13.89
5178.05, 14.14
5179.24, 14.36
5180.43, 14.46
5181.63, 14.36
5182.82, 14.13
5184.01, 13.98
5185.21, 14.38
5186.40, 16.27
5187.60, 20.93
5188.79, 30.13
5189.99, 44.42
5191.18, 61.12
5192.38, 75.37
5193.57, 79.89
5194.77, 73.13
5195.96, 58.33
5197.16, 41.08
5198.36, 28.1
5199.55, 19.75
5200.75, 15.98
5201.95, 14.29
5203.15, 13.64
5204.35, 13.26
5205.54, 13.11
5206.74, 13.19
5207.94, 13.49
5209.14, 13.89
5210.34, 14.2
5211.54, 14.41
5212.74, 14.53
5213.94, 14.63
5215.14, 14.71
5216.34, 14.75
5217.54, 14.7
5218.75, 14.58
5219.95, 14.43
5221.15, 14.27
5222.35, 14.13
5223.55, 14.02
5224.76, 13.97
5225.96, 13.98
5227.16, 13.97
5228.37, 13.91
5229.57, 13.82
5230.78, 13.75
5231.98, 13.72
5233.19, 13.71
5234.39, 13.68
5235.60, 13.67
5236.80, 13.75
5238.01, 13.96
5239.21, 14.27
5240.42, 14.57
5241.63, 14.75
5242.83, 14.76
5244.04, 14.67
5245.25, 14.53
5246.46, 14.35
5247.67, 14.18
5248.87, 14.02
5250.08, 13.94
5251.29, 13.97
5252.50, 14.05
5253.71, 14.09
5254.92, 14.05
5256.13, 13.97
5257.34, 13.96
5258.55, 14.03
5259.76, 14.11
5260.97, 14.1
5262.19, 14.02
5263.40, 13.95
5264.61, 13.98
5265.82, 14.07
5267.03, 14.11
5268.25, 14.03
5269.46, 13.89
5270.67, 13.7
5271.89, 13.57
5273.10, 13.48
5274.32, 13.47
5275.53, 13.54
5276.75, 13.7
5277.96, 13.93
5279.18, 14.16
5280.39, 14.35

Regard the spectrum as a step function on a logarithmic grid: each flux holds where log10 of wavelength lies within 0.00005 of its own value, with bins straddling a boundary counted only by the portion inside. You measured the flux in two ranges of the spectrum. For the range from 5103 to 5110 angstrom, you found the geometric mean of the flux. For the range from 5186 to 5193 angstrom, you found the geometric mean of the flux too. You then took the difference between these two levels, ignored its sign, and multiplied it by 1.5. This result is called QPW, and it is 33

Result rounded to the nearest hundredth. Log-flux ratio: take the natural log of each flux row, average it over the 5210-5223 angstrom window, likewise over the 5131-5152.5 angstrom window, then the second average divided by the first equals 1.13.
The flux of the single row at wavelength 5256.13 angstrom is 13.97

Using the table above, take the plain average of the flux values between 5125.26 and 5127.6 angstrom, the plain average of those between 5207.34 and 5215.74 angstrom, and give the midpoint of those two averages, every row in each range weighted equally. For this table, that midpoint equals 14.6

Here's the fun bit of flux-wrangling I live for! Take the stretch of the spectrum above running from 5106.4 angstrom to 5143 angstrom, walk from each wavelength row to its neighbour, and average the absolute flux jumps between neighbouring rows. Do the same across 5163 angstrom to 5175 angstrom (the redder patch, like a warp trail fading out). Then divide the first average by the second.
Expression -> 6.7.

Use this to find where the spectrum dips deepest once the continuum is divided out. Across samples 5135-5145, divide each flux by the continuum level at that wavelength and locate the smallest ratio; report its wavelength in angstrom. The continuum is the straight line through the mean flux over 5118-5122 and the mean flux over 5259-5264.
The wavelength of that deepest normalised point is 5135.30 angstrom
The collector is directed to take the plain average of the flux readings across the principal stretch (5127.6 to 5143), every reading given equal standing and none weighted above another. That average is 18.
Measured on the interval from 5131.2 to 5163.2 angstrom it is 20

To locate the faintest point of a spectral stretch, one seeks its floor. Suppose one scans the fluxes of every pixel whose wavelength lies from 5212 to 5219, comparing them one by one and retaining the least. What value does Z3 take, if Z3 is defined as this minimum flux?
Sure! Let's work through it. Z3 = 14.53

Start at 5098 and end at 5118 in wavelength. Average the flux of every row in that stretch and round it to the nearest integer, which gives 14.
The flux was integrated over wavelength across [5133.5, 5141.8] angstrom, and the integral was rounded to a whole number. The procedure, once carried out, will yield 155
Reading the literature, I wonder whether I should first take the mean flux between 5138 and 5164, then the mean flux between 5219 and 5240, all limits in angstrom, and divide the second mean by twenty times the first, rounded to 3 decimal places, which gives 0.034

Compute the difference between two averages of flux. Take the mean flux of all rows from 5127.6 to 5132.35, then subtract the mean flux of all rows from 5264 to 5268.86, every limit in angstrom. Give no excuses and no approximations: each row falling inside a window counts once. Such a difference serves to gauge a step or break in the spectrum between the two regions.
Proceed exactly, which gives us 1.1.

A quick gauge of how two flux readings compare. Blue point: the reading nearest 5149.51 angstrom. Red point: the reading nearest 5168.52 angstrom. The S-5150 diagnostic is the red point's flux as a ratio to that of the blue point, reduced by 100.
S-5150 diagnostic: -99.3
